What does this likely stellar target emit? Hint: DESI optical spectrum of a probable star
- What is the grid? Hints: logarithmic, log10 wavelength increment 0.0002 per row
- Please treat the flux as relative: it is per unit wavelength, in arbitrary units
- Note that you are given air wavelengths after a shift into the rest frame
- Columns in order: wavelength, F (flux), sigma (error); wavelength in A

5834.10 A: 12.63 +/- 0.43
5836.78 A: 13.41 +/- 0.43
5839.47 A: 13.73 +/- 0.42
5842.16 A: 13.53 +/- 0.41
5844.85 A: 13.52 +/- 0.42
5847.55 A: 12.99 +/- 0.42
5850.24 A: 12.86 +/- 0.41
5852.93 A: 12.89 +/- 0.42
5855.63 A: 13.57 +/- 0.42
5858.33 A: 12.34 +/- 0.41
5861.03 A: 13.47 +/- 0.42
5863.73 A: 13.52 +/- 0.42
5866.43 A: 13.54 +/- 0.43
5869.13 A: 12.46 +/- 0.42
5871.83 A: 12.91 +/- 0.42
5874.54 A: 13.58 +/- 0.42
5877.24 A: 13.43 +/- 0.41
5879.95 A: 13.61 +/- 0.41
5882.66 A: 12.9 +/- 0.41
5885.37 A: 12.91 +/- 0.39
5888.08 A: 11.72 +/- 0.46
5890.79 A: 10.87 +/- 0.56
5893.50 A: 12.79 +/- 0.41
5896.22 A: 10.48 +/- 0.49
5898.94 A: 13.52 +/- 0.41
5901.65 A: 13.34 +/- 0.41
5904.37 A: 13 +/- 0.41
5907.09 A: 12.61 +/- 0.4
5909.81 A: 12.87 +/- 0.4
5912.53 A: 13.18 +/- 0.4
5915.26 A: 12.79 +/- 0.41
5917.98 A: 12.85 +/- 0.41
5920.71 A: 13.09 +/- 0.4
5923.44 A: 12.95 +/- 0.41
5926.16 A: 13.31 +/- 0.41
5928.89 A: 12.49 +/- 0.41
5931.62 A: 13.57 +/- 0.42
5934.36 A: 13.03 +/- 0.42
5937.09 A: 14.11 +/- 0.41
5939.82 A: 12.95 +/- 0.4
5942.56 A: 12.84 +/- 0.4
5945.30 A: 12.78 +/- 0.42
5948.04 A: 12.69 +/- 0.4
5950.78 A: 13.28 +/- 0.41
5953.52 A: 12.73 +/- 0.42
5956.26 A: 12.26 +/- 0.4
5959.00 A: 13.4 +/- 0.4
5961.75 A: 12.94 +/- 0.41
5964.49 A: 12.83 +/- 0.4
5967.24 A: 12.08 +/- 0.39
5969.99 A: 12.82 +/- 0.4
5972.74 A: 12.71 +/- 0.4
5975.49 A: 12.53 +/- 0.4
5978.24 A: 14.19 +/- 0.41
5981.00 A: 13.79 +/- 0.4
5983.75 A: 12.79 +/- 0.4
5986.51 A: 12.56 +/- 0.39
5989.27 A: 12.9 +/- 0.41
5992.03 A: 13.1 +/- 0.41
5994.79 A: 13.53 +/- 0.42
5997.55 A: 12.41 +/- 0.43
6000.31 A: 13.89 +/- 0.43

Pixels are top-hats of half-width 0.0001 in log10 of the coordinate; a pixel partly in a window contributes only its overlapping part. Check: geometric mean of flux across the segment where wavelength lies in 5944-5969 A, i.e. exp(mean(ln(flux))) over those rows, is 12.8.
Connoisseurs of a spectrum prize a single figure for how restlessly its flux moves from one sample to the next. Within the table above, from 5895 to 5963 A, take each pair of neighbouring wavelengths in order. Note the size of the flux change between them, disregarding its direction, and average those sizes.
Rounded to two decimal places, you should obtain 0.58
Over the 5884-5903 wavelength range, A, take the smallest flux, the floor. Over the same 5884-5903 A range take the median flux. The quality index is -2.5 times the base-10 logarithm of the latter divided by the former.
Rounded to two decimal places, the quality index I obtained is -0.22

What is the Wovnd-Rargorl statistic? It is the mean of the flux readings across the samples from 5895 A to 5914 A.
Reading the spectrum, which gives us 12.7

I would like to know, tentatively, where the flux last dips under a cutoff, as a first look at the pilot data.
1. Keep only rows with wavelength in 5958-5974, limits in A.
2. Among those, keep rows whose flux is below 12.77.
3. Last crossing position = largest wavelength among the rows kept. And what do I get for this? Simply 5972.74 A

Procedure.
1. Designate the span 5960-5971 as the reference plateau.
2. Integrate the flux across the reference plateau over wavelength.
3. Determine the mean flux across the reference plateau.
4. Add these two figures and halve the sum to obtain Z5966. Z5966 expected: 76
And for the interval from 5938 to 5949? 77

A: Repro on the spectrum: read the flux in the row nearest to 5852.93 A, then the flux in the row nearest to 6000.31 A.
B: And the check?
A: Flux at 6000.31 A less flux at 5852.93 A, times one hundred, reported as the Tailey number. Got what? 100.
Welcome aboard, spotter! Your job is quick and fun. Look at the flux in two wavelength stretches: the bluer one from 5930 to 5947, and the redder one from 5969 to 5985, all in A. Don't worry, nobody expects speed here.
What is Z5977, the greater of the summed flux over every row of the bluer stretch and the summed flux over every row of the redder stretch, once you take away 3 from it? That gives 76.28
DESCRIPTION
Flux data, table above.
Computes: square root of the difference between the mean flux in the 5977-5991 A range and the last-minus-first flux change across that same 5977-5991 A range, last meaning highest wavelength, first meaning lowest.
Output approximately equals 3.81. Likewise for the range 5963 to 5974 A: 3.57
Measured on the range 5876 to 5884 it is 3.72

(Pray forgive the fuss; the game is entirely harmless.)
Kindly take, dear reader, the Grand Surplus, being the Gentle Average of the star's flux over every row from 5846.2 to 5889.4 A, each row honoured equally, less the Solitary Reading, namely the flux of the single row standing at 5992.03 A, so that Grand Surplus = -0.06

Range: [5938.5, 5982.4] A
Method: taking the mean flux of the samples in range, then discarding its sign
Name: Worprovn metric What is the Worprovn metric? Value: 12.93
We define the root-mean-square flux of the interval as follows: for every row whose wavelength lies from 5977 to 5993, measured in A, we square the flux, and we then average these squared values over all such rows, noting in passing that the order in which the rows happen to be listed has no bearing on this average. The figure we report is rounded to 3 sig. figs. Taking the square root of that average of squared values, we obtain 13.2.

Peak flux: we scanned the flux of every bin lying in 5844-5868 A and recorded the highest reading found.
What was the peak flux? 13.57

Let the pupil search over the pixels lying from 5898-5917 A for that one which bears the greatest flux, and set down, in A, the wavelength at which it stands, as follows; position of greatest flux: 5898.94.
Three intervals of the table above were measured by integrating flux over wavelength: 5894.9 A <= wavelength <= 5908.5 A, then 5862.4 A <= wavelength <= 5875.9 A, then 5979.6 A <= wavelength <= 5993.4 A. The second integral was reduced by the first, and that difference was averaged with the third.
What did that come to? 93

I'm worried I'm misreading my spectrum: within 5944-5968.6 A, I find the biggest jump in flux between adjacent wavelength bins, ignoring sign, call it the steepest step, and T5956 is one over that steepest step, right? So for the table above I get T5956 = 0.88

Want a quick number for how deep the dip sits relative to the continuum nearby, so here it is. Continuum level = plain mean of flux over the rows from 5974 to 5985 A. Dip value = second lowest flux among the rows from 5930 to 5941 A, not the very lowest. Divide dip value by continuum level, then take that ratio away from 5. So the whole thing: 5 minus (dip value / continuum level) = 4.022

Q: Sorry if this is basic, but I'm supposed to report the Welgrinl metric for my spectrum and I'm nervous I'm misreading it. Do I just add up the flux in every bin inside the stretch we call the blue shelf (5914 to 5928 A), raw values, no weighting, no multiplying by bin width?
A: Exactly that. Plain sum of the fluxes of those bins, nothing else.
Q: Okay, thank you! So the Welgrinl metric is 65.0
